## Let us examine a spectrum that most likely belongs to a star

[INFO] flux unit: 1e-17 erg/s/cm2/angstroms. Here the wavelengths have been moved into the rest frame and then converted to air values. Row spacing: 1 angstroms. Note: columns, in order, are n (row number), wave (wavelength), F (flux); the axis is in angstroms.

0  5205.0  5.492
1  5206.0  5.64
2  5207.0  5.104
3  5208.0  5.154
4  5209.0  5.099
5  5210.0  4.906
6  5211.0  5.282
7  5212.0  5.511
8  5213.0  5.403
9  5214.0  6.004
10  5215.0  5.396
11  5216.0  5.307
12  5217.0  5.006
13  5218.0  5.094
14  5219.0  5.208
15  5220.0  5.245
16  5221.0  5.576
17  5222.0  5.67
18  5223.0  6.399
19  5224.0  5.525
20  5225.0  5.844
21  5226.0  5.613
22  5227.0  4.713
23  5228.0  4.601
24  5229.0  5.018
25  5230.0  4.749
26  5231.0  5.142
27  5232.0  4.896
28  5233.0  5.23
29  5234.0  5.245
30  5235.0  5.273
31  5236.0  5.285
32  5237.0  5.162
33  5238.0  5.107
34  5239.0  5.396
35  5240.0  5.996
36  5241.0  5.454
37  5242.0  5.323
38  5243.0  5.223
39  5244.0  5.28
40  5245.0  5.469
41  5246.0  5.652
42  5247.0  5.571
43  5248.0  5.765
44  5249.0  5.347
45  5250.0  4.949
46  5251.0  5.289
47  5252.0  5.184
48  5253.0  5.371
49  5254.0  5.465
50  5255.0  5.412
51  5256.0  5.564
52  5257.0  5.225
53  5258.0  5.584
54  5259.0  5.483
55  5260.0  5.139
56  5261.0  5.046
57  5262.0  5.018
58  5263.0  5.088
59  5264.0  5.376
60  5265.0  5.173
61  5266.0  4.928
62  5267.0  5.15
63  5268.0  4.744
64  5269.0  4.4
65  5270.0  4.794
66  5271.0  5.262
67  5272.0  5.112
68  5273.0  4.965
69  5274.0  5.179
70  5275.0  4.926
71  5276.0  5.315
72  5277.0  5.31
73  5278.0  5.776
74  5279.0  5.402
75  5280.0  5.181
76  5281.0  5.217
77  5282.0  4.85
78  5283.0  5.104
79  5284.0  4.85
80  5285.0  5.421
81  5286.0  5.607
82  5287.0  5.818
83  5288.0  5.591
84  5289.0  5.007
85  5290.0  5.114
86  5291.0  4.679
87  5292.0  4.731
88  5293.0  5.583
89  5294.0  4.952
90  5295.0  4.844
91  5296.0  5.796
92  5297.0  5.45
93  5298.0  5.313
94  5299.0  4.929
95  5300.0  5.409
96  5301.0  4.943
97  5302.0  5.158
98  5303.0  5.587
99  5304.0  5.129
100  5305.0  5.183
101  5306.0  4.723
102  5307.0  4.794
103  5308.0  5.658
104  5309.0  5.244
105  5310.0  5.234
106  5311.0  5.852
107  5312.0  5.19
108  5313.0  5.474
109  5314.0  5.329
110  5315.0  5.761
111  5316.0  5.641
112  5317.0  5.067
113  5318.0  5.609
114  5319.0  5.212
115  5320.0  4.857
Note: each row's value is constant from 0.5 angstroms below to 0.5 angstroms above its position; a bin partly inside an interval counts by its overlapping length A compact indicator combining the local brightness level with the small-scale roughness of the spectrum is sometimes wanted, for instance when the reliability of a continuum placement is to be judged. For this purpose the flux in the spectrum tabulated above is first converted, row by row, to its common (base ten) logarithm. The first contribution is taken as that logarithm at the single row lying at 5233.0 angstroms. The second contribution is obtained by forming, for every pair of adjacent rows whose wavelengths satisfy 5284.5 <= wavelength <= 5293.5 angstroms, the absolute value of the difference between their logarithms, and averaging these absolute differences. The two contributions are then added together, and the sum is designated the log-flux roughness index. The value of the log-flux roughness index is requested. 0.746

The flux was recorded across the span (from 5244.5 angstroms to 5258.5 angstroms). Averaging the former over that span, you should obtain 5.42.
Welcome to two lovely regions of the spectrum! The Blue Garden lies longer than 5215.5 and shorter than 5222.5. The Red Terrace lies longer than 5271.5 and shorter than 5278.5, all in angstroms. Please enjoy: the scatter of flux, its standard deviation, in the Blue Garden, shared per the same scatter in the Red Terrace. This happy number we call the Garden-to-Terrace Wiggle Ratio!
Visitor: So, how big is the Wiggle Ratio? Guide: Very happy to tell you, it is 0.85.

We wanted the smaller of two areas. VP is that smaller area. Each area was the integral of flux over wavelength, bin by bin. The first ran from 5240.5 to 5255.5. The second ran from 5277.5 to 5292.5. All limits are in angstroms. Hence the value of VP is 78.3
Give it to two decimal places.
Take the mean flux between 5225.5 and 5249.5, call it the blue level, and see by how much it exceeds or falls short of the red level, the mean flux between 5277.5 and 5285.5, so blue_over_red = 0.05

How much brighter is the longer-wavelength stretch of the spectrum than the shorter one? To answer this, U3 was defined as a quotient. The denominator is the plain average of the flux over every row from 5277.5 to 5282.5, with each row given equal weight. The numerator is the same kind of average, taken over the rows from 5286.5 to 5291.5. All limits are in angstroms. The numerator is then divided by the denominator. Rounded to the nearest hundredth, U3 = 0.99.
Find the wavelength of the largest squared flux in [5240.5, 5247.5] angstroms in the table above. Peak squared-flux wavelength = 5246.0 angstroms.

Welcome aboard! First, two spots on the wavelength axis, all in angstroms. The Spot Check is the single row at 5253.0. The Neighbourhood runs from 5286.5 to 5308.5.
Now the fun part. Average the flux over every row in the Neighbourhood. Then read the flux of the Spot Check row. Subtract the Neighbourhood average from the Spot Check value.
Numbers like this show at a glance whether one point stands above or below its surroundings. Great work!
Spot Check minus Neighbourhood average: 0.17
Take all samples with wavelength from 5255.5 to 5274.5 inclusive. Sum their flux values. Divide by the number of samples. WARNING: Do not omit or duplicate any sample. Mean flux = 5.12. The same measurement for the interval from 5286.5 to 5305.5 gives 5.22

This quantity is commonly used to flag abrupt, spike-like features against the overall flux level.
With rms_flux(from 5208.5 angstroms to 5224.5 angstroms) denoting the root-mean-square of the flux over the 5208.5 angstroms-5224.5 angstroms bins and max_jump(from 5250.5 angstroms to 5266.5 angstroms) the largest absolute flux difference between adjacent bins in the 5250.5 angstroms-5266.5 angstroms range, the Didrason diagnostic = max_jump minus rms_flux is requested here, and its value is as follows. -5.1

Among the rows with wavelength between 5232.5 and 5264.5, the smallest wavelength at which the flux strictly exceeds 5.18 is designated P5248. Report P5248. 5233.0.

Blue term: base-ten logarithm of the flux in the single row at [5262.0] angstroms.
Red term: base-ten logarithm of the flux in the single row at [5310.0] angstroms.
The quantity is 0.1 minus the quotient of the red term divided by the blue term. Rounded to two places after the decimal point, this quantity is -0.93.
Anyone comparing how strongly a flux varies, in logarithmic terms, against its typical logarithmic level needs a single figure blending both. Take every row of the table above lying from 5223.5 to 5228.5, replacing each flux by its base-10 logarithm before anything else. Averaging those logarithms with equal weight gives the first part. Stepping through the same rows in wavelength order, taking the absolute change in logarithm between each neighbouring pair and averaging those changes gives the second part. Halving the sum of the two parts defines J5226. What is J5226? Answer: 0.375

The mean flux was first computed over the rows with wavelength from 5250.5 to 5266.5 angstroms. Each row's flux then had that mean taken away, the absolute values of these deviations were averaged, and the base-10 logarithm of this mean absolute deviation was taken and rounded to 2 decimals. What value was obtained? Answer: -0.77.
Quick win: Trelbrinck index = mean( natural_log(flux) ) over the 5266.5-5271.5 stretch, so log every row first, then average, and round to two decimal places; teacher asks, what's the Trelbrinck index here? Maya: 1.58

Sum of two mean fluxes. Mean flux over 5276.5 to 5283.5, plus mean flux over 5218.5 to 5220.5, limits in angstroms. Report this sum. 10.49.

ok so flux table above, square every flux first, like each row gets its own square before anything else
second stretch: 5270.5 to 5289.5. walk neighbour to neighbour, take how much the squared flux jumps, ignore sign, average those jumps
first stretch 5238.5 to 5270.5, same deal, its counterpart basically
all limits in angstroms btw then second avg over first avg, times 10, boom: 12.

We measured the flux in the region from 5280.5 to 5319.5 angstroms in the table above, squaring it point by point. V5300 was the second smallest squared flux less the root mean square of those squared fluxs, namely -5.67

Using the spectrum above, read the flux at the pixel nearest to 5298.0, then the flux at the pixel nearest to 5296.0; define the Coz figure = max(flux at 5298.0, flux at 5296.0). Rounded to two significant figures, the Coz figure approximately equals 5.8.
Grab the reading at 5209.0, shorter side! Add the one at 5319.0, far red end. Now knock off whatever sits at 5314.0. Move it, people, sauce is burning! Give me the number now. 4.98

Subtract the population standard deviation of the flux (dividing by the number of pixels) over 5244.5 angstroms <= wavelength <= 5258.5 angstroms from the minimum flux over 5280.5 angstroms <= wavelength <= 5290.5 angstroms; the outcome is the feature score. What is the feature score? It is 4.65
